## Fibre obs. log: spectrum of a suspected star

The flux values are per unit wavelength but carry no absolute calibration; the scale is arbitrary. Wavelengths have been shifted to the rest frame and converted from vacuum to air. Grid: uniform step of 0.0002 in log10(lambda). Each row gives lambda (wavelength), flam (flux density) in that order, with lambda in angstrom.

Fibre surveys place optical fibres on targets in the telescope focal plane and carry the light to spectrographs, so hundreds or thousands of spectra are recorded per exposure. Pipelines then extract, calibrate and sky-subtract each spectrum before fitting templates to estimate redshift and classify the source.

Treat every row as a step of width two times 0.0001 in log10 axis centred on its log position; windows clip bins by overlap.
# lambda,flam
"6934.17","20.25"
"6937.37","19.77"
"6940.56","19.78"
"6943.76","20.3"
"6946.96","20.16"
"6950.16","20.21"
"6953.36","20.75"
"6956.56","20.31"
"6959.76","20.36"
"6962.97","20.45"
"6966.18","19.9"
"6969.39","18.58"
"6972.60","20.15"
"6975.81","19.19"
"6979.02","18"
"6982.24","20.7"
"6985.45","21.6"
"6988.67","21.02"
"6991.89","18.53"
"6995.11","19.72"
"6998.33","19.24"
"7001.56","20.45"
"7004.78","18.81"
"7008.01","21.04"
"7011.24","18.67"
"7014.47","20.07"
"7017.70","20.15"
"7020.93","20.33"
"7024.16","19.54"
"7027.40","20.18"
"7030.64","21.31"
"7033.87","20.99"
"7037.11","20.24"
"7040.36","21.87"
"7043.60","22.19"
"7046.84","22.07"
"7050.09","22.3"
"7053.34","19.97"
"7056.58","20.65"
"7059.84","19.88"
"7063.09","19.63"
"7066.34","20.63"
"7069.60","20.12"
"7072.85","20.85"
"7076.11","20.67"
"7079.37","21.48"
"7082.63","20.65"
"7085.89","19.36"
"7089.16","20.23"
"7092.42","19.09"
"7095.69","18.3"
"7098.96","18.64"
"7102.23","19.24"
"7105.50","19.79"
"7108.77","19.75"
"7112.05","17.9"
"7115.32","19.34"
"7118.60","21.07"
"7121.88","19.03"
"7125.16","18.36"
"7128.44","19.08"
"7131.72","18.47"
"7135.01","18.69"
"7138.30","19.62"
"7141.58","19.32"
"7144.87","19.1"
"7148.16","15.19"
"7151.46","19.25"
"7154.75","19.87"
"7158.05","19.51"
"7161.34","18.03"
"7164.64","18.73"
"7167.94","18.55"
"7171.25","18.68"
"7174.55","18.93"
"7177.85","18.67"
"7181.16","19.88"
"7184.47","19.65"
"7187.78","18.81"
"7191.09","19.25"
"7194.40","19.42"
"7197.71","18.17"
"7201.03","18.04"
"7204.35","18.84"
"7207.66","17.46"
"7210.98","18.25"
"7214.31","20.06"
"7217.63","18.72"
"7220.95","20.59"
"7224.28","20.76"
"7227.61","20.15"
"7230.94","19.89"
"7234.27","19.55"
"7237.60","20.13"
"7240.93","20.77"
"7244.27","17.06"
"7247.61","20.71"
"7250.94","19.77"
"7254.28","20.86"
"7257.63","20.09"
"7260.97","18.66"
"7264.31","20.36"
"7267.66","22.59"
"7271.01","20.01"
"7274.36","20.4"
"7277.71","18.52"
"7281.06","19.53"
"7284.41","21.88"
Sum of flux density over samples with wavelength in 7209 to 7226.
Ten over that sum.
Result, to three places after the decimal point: 0.102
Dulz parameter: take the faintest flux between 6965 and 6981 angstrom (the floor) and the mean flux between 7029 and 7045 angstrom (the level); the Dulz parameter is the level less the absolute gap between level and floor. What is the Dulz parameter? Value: 18.0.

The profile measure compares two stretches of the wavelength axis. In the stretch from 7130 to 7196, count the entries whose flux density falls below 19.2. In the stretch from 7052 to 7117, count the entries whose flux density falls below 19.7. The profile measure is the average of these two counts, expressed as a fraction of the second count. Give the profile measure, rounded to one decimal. 1.2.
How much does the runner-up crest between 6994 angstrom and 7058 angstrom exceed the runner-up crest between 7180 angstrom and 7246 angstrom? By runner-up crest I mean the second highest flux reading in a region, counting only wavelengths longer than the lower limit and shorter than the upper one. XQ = 1.4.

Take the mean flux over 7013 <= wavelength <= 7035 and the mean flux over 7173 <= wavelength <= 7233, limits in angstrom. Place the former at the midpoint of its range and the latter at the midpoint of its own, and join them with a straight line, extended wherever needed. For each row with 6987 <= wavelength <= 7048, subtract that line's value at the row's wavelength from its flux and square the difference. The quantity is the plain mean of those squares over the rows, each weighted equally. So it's 1.3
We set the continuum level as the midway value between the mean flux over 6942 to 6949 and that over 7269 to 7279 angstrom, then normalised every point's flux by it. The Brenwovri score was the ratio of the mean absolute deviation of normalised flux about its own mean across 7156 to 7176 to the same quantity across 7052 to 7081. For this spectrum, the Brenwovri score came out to 0.68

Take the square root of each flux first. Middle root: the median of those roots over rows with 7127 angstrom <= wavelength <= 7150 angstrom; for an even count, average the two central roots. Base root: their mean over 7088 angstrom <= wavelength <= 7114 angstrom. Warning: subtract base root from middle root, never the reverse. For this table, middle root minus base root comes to 0.00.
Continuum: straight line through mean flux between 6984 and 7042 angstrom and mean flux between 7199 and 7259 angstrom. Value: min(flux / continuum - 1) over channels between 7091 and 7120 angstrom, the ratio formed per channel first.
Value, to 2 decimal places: -0.10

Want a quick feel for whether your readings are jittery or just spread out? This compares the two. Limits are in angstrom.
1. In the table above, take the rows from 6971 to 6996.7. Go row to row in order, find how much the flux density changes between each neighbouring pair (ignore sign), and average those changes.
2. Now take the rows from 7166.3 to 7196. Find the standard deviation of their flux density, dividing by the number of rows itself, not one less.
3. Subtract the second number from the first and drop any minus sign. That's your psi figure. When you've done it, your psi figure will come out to 1.0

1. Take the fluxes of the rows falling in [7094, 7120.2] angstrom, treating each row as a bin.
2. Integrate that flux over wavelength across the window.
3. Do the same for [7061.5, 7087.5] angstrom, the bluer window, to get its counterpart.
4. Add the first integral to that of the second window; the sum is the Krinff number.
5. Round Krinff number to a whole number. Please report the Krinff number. 1036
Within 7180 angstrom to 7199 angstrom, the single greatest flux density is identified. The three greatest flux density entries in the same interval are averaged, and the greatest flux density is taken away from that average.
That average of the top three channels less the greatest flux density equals -0.23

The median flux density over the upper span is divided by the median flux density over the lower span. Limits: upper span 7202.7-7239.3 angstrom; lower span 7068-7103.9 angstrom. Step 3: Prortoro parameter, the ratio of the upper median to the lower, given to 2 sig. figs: 0.99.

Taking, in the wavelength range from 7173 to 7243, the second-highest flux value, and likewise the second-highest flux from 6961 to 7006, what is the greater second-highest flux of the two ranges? 21.0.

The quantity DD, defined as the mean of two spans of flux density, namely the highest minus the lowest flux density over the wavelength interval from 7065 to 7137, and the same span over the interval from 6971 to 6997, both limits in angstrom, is 3.59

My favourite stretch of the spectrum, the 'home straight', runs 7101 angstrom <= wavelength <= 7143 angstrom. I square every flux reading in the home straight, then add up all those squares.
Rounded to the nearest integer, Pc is 4802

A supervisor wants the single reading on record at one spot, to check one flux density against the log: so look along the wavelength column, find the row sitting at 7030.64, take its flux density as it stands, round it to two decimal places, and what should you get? 21.31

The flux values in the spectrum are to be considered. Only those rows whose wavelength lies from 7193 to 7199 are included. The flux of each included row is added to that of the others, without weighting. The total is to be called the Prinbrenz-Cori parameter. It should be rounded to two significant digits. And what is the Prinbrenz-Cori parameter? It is 38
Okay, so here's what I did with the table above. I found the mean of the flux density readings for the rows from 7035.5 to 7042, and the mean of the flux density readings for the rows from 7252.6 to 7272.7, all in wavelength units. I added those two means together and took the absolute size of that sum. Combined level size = 41.5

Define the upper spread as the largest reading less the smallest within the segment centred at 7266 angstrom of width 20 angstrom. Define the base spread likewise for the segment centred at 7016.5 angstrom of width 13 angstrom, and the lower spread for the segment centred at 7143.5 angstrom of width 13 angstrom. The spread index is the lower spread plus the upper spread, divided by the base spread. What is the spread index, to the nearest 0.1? 5.0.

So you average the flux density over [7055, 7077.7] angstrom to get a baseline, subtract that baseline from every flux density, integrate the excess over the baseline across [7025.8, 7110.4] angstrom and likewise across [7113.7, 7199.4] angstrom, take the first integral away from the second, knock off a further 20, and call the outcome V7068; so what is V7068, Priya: -143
